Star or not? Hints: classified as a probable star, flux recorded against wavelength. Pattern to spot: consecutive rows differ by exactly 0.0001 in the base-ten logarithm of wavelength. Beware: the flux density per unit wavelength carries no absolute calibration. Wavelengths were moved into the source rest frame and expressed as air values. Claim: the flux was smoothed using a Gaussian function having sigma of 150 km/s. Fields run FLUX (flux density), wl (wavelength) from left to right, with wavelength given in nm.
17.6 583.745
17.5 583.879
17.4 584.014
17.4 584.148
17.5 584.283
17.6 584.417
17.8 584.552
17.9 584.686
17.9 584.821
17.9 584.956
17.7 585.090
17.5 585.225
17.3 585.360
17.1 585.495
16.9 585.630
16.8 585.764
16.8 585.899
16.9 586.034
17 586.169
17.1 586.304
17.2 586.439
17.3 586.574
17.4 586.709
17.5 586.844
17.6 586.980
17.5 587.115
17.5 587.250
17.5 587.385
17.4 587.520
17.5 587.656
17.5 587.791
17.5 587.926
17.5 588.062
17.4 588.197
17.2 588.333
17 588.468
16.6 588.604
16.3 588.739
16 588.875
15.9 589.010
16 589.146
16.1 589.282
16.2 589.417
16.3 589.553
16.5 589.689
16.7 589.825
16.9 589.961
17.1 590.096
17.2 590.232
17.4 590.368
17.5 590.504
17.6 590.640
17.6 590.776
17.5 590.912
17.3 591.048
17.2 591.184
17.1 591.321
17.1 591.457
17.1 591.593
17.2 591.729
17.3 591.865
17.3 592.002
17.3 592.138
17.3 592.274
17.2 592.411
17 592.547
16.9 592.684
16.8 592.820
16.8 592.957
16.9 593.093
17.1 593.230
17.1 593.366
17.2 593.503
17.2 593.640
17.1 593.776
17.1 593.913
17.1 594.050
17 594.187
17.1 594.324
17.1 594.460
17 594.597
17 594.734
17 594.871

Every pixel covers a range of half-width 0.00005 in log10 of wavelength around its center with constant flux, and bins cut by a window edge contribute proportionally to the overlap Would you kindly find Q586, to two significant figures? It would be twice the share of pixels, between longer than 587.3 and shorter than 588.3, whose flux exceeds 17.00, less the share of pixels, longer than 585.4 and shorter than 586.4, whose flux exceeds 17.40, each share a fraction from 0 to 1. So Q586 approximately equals 2.0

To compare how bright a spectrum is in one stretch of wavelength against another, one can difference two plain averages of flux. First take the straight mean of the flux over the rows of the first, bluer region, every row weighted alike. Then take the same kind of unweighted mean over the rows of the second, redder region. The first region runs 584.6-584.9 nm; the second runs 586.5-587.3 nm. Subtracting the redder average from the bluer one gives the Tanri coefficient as 0.43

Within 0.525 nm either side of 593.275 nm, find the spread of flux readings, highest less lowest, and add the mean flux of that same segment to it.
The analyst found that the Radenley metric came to 17.4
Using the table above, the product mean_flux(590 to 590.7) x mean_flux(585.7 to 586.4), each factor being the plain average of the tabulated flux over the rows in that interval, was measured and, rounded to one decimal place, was 293.7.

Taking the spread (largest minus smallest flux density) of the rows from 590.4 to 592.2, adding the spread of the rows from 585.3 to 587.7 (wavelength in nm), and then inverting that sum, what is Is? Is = 0.77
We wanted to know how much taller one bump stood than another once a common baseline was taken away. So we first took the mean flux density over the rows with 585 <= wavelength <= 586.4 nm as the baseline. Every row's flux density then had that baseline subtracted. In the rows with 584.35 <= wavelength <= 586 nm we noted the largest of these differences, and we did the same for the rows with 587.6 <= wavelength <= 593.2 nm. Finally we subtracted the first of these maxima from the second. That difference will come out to -0.30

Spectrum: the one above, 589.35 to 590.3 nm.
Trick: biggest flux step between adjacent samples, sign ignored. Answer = 0.20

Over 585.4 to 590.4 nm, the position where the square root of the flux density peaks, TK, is 586.980 nm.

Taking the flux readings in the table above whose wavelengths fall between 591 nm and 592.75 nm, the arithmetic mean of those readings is 17.2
